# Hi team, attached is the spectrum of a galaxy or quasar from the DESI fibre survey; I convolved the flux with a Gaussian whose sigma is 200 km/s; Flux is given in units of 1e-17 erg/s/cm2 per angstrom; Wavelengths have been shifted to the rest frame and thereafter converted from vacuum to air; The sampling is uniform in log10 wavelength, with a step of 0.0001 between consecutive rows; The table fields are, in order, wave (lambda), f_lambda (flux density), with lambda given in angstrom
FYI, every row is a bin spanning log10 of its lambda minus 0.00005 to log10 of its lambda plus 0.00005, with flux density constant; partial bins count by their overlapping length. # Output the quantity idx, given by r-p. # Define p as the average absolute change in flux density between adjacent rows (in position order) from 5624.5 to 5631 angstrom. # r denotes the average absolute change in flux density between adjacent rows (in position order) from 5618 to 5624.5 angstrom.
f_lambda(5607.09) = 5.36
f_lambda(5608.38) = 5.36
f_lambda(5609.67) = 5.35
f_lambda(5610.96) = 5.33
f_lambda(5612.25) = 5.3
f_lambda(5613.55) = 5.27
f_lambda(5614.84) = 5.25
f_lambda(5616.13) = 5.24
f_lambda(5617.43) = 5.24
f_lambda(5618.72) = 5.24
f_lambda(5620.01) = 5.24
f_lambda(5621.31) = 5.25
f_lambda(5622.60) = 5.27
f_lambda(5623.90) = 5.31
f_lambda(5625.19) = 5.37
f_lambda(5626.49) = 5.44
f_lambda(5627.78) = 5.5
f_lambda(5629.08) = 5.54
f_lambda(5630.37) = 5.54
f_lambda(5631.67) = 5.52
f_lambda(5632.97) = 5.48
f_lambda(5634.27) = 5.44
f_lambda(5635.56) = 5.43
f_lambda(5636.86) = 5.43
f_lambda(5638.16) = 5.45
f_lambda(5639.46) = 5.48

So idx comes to -0.025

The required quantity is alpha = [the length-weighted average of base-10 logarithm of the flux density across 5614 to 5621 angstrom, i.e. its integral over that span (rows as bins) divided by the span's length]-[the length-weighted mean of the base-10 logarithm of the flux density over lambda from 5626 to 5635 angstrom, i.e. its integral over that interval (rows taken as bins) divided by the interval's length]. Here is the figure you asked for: -0.021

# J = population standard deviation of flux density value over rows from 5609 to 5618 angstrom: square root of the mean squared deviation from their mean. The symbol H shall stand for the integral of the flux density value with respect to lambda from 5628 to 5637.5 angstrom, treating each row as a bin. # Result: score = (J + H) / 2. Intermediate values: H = 52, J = 0.04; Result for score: 26.1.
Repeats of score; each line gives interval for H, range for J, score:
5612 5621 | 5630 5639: 23.6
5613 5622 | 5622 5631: 23.7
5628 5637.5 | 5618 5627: 26.1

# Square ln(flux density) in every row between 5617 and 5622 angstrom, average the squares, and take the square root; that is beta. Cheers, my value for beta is 1.66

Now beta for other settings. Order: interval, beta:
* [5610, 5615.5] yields 1.67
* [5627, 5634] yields 1.71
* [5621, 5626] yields 1.67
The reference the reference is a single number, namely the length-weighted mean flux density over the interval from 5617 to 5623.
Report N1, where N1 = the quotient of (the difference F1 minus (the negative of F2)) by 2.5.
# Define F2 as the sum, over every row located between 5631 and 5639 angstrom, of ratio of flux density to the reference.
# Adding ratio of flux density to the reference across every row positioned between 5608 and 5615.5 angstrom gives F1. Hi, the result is 4.92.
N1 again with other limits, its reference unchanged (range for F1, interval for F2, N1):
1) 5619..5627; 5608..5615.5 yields 4.85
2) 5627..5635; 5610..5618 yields 4.92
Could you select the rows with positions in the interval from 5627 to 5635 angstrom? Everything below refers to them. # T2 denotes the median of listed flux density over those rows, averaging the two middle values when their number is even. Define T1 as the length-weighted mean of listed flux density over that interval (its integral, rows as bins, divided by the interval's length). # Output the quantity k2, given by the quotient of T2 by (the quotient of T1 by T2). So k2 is 5.51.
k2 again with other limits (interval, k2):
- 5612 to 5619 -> 5.24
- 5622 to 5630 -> 5.40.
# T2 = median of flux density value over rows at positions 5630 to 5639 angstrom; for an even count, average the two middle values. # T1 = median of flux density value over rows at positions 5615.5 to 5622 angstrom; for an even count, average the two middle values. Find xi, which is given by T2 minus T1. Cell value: 0.21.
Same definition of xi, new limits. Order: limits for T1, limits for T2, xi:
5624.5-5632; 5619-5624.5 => -0.25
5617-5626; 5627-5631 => 0.29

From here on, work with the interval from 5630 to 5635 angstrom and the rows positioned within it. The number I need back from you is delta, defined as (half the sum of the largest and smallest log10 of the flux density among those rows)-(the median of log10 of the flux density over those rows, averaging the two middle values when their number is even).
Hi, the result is -0.0008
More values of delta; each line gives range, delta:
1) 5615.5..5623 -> 0.0012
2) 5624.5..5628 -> -0.0004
